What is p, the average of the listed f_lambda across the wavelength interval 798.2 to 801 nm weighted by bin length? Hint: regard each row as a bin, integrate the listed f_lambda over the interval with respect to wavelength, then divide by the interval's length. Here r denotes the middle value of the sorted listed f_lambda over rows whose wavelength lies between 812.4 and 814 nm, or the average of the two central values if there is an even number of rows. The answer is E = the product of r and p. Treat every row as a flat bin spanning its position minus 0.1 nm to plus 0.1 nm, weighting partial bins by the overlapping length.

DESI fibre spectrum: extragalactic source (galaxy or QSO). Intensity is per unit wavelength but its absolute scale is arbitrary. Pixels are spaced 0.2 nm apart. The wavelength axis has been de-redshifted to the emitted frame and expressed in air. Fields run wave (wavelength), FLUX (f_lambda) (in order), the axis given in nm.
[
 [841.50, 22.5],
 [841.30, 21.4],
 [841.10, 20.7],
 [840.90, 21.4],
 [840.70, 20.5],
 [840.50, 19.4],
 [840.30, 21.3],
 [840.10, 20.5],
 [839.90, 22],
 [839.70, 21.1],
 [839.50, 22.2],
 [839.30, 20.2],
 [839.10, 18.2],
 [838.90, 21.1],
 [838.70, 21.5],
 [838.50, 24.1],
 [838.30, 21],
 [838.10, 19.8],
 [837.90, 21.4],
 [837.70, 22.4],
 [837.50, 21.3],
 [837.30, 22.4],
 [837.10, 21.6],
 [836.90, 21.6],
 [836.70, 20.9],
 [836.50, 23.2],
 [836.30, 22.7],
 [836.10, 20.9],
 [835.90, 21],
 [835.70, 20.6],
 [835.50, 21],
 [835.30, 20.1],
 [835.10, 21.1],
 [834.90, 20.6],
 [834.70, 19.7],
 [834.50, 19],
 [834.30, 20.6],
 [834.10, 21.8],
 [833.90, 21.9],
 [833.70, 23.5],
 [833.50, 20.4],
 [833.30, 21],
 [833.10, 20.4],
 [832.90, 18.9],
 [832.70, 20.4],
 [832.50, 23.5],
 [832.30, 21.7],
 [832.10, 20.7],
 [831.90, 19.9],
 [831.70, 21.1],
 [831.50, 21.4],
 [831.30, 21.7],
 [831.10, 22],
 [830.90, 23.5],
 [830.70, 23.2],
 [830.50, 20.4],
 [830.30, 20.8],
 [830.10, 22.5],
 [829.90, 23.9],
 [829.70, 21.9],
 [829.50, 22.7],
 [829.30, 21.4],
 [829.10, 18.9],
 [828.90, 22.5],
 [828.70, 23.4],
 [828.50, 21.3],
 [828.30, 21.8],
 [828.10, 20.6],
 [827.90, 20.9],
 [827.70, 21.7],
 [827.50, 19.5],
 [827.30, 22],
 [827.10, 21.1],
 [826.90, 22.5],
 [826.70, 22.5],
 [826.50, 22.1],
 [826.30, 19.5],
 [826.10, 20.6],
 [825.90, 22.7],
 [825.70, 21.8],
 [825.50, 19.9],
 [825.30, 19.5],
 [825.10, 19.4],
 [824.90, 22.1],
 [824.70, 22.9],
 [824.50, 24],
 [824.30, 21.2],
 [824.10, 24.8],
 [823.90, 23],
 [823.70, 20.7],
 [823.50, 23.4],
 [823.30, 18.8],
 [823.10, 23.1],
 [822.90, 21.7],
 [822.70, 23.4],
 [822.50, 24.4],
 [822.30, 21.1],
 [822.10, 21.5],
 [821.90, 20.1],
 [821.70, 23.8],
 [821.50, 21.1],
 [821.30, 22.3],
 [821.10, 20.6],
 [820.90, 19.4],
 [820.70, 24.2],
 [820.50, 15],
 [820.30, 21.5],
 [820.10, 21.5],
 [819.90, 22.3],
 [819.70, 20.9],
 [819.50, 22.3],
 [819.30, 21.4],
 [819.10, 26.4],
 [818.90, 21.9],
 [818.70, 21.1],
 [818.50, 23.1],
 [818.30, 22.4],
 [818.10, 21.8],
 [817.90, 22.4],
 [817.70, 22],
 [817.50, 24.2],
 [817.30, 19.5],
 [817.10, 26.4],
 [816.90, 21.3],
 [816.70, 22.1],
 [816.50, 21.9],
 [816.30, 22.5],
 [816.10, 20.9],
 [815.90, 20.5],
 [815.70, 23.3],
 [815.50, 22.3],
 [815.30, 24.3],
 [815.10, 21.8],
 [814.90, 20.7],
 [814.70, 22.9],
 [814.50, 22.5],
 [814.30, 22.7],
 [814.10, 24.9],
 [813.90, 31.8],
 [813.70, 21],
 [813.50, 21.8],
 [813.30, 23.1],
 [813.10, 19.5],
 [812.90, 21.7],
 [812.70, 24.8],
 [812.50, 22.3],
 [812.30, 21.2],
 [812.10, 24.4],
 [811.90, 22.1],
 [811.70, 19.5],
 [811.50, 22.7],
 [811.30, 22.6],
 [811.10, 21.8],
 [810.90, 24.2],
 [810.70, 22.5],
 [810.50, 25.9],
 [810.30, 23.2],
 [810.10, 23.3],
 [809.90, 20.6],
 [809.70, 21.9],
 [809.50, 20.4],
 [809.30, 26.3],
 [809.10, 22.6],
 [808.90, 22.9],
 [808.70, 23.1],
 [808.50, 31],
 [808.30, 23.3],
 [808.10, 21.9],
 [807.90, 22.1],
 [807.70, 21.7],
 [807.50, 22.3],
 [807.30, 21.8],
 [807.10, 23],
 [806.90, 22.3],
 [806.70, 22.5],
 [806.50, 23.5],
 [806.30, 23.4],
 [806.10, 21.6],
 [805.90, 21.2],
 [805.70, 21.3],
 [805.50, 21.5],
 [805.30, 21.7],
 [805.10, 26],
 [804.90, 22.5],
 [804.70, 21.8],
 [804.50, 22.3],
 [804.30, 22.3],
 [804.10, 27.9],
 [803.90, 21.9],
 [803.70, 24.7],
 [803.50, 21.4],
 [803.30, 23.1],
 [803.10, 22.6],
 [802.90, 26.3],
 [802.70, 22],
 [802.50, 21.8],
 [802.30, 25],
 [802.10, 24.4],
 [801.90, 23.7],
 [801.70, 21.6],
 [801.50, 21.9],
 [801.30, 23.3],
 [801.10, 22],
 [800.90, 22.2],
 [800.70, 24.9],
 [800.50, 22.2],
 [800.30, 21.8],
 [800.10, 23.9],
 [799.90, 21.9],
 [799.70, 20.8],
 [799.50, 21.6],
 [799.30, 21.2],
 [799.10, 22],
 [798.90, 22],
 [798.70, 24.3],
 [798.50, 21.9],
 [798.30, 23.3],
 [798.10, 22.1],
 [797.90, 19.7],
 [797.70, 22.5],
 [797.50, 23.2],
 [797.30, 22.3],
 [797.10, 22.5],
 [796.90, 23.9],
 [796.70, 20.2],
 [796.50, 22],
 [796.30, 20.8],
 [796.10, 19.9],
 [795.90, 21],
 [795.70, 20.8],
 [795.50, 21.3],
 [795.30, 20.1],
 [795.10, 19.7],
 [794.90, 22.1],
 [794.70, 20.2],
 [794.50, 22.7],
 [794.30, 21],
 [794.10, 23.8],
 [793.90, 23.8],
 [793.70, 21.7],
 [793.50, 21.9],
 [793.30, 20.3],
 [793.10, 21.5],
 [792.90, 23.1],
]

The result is 495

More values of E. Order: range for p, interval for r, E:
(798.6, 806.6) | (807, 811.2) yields 515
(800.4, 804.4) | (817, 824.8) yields 512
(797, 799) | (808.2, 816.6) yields 505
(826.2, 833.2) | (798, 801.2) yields 473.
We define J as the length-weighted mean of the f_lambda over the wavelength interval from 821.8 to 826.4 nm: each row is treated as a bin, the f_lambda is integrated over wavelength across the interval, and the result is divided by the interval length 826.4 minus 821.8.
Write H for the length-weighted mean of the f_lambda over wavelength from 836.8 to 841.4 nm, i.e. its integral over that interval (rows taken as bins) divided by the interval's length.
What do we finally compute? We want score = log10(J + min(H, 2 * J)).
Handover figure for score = 1.63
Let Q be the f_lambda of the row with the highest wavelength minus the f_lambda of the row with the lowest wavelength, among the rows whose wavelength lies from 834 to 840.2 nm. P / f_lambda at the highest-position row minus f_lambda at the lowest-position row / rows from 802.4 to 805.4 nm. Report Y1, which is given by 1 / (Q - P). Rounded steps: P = -0.1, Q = -1.30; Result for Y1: -0.8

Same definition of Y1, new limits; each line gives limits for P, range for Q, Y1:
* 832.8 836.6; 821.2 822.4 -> -0.2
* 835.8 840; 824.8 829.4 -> -0.6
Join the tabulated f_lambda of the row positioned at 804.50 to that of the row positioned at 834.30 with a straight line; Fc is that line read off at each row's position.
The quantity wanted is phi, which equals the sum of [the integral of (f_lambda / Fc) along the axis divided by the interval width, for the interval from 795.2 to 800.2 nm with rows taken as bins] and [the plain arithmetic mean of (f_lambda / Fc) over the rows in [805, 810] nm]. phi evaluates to 1.99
